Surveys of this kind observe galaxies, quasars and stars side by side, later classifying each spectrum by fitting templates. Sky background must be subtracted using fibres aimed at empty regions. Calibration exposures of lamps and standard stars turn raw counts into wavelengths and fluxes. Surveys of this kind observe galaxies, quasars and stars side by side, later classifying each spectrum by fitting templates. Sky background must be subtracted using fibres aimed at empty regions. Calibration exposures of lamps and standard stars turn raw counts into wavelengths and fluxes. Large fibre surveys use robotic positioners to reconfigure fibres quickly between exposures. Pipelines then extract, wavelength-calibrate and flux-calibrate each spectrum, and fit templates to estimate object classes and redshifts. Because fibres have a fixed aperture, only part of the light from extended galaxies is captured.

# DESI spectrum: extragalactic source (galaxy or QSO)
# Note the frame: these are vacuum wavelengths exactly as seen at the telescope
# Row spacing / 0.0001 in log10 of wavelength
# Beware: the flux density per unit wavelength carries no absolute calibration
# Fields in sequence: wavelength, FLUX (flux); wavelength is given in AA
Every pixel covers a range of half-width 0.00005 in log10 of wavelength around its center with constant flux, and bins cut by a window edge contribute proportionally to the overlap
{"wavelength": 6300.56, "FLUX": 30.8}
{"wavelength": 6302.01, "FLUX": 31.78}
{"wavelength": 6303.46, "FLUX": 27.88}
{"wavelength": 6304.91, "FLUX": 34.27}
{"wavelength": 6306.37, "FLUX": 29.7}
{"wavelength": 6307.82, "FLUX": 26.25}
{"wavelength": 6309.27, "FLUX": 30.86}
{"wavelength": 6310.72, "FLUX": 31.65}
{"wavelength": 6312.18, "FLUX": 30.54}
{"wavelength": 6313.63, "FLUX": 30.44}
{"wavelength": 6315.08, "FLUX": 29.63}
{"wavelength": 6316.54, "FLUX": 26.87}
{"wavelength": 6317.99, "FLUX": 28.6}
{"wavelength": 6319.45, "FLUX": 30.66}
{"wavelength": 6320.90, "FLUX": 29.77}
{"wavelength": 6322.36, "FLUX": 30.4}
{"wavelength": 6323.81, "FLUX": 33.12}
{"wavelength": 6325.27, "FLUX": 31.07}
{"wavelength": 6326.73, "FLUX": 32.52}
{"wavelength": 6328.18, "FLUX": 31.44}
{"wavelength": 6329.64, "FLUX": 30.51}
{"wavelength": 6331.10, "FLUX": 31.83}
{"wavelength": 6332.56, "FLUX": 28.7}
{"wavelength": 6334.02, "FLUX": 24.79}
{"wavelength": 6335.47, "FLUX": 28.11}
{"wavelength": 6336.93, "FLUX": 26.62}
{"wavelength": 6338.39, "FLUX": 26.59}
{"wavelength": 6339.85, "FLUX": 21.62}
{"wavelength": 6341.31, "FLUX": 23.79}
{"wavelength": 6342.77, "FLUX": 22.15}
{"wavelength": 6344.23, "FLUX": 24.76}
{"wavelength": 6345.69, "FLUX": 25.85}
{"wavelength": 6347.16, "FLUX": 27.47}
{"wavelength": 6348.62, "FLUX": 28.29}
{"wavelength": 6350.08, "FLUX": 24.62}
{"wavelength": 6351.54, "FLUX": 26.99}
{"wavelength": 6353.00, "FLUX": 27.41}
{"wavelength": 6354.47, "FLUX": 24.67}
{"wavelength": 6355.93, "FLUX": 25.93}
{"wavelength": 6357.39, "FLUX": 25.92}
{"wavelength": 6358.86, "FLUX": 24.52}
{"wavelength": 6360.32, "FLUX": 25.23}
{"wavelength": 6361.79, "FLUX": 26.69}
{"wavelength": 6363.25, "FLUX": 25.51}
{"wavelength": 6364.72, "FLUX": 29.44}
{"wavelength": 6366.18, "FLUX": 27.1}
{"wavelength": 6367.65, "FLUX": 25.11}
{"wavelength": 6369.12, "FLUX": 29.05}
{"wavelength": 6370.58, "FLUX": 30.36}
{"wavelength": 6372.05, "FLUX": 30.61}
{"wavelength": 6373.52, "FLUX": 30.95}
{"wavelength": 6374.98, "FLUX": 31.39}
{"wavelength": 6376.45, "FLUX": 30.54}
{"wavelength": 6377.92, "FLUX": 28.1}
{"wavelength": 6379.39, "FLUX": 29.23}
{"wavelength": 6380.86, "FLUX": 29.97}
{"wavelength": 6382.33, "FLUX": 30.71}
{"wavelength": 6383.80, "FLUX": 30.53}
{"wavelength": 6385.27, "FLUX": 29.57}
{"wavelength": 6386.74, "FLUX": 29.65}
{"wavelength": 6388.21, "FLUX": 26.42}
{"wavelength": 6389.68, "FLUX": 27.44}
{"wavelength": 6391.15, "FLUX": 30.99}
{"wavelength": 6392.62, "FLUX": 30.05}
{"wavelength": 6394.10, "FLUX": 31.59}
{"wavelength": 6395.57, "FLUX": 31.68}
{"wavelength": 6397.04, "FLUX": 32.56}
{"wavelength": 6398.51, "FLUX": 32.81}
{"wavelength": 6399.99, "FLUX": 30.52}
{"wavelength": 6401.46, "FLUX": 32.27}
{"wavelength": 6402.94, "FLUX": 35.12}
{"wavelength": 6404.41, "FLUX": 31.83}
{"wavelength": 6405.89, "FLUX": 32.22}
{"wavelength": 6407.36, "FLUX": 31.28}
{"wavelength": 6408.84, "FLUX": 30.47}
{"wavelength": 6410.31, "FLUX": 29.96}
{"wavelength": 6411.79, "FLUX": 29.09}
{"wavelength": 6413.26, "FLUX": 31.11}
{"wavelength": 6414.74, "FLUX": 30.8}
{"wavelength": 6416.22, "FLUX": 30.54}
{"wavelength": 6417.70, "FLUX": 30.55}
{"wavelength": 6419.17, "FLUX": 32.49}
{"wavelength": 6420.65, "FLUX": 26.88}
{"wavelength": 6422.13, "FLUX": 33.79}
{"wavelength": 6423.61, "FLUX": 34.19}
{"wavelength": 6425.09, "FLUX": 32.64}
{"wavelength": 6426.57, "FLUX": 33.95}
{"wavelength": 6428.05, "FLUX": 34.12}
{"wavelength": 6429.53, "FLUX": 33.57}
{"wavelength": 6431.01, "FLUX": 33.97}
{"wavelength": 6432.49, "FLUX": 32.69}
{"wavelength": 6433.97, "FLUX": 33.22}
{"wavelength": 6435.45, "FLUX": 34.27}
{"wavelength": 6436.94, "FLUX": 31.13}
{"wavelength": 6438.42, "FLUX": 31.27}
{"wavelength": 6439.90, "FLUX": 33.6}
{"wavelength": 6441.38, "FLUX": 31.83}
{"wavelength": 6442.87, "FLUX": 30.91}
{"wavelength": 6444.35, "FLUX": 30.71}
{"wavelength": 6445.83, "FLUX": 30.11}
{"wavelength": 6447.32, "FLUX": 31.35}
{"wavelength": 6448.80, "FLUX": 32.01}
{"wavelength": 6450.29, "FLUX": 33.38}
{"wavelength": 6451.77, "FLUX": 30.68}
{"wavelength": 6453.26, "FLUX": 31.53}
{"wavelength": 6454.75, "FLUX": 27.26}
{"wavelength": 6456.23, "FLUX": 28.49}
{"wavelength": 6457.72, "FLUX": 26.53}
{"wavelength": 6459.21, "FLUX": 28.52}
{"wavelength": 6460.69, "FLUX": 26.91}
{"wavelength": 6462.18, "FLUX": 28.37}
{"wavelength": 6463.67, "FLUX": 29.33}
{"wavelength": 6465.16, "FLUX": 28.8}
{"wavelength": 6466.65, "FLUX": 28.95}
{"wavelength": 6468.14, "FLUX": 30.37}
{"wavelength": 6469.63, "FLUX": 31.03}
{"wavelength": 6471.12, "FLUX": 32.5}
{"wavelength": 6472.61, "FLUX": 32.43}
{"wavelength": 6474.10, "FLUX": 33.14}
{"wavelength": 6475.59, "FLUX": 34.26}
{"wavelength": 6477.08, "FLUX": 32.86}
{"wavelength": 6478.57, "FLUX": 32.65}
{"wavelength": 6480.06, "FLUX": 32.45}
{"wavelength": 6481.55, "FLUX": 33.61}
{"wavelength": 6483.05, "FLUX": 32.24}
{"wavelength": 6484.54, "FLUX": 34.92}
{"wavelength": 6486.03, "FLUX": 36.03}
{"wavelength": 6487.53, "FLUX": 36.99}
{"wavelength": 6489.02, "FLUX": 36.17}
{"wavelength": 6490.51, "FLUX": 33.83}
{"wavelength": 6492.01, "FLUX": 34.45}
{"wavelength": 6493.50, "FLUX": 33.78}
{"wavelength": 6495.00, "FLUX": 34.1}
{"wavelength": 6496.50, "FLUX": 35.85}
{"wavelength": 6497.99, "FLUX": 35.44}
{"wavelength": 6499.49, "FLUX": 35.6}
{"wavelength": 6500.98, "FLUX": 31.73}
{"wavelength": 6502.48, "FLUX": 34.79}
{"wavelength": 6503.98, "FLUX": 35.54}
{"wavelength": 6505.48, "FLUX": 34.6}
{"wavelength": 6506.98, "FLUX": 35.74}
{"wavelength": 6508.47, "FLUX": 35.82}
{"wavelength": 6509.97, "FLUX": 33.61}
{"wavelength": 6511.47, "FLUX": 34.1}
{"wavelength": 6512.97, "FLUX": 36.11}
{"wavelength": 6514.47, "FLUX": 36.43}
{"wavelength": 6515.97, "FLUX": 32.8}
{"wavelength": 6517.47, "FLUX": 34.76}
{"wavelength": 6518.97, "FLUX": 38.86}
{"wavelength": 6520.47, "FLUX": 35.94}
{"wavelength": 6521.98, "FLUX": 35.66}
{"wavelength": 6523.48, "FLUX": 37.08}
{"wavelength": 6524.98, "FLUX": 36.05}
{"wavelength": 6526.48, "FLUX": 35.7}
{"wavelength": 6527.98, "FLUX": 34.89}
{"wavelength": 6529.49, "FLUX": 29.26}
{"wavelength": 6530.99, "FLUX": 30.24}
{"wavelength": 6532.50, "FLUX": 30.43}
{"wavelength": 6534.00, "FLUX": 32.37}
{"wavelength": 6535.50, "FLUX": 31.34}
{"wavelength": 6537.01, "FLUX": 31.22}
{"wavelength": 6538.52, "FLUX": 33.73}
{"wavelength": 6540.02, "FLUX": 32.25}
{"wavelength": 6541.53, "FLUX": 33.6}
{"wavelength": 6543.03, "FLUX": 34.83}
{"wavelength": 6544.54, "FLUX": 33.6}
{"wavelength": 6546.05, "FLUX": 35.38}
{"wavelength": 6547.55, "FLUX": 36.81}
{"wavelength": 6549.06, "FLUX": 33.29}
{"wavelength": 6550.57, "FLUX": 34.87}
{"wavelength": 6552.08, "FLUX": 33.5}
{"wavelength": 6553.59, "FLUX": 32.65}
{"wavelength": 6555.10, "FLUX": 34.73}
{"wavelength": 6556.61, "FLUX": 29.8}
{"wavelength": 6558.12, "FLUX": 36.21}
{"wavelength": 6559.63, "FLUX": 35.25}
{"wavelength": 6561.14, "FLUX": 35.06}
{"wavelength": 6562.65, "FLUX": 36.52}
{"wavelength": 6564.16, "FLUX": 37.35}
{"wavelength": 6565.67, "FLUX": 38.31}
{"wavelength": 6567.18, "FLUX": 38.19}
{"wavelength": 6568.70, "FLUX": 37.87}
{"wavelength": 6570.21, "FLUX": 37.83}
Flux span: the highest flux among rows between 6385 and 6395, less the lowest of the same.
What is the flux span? 5.2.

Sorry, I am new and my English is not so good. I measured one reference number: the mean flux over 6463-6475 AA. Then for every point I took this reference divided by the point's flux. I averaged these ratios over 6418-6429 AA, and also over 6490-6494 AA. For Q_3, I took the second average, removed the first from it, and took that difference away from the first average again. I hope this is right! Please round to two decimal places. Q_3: 1.00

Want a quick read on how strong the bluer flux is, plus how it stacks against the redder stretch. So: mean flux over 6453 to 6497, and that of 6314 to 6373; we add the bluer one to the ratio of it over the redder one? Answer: 28.5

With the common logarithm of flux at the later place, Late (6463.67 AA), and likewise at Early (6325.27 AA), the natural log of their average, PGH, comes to 0.39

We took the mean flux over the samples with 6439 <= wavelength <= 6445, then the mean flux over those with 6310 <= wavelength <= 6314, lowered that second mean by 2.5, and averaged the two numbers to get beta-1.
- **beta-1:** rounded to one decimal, 30.1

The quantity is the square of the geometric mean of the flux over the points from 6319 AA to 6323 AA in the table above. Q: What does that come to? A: 917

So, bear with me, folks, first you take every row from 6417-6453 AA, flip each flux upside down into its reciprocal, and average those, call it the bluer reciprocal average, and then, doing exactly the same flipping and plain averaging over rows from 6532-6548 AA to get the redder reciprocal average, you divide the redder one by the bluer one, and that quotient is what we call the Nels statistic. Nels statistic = 0.970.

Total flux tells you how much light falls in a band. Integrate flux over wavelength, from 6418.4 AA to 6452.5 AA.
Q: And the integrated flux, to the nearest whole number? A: 1101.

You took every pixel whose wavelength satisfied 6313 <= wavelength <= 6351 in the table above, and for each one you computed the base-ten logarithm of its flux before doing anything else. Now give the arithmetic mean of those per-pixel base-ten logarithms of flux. 1.446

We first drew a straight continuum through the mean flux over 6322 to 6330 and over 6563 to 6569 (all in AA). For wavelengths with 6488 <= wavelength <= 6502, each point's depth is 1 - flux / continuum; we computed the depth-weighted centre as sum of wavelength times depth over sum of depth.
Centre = 6496.2 AA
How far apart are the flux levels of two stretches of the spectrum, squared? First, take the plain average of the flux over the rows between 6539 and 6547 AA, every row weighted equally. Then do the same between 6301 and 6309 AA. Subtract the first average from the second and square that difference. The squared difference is 16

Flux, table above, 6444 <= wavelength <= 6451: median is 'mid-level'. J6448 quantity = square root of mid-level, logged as 5.60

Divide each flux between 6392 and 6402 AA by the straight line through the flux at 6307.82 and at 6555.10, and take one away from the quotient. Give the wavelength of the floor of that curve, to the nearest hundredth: 6392.62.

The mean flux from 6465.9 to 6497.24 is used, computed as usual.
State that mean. 33.5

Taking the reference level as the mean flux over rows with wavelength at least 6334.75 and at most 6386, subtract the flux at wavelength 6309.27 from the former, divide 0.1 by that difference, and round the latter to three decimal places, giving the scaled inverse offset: -0.028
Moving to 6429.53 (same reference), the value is -0.016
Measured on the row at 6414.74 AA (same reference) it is -0.029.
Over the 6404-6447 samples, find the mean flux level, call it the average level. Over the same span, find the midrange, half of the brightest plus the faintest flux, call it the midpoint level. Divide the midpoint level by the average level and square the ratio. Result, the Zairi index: 0.92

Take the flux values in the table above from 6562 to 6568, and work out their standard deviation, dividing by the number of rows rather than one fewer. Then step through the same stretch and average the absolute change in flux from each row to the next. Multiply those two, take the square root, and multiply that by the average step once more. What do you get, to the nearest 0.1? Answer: 0.4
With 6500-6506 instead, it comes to 2.4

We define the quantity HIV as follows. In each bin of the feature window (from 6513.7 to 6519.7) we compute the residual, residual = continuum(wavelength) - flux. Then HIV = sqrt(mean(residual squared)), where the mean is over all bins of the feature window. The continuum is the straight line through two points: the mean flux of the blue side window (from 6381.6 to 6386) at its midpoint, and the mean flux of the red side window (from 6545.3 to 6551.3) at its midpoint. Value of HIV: 2.7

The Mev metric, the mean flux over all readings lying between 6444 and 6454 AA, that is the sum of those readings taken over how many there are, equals 31.4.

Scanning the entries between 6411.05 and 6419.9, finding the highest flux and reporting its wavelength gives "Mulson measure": 6419.17 AA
